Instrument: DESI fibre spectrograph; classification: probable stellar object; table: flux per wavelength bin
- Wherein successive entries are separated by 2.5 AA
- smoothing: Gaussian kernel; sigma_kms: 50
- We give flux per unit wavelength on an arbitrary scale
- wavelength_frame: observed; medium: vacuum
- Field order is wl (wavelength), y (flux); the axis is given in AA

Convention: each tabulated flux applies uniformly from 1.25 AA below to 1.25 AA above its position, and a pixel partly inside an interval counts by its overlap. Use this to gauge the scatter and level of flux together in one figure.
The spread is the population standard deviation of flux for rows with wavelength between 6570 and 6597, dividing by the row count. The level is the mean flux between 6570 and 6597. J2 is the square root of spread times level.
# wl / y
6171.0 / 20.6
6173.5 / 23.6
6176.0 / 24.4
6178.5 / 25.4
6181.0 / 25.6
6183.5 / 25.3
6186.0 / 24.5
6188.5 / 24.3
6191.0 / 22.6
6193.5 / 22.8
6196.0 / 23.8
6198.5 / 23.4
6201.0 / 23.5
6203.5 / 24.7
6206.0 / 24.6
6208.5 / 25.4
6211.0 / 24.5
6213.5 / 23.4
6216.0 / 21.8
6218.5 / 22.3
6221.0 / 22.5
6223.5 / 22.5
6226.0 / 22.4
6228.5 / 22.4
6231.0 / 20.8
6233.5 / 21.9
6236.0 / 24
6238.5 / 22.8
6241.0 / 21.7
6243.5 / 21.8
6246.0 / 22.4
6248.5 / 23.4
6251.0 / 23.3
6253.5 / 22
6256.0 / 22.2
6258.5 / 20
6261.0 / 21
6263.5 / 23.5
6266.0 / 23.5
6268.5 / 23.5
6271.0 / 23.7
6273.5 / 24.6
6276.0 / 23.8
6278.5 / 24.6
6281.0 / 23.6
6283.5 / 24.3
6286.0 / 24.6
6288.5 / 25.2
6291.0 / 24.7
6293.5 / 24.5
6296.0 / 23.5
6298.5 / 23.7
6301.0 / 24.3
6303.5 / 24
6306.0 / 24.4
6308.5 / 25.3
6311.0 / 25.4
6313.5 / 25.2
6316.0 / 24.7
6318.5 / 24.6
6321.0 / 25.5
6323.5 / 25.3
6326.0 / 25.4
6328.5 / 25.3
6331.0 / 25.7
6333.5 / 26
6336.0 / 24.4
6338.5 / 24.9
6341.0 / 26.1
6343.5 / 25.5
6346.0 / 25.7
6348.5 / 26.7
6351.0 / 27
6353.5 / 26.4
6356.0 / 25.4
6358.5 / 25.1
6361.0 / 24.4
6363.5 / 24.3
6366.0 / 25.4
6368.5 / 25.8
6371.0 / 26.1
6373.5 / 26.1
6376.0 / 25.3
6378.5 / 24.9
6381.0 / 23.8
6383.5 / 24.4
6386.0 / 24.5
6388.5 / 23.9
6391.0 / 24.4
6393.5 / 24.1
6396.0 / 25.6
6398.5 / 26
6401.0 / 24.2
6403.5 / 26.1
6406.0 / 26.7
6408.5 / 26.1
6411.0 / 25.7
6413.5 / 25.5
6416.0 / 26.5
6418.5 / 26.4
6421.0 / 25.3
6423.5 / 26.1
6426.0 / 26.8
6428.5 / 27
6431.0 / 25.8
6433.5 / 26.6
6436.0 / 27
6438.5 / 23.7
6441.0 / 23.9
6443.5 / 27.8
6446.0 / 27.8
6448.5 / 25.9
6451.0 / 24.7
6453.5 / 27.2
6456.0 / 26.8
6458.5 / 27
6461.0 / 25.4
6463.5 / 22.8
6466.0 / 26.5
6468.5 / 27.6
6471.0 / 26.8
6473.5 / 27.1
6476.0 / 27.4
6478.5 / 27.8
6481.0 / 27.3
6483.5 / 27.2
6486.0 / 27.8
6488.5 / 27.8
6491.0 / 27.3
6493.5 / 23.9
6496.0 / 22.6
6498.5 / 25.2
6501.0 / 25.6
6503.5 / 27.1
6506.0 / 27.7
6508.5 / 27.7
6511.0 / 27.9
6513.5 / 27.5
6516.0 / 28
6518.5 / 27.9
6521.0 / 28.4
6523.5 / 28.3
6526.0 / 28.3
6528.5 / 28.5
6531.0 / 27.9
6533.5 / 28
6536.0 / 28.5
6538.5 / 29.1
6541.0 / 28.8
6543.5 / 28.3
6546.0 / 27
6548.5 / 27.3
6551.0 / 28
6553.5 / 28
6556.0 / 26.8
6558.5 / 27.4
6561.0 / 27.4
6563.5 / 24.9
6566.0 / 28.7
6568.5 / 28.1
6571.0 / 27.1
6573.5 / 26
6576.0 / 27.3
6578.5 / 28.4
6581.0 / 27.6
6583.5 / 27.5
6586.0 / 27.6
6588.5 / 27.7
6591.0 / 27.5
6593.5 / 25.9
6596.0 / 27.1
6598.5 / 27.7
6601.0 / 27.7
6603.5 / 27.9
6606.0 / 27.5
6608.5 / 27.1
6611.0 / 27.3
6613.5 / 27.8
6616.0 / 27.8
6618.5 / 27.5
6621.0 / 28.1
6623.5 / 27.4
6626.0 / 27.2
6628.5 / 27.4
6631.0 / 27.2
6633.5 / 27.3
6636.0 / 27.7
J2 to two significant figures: 4.4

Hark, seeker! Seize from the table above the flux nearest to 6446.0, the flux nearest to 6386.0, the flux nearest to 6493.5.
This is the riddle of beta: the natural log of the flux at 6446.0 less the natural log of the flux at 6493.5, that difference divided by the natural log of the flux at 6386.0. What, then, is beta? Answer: 0.047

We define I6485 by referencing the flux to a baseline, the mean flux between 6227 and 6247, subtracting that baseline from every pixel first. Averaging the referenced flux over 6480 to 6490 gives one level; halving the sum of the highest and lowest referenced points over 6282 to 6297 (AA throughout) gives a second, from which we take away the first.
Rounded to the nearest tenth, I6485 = -3.2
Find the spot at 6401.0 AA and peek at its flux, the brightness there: 24.2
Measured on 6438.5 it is 23.7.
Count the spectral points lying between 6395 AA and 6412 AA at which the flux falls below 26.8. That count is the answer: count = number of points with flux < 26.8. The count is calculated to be 7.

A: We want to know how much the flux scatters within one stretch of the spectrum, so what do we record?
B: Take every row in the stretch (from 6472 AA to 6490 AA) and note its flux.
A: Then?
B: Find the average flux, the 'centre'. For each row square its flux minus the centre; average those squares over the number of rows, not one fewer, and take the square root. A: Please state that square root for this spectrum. 0.3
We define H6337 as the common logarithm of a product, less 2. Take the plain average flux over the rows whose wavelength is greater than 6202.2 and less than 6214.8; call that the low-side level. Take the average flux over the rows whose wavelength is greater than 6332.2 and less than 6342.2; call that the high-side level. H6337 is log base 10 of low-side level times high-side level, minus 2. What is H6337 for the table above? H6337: 0.79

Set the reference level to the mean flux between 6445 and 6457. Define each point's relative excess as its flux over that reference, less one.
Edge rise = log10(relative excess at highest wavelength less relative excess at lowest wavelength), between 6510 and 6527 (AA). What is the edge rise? -1.82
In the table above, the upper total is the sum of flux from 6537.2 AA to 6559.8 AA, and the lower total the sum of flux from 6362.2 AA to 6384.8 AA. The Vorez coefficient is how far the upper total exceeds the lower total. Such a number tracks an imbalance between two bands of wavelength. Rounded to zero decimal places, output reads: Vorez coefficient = 25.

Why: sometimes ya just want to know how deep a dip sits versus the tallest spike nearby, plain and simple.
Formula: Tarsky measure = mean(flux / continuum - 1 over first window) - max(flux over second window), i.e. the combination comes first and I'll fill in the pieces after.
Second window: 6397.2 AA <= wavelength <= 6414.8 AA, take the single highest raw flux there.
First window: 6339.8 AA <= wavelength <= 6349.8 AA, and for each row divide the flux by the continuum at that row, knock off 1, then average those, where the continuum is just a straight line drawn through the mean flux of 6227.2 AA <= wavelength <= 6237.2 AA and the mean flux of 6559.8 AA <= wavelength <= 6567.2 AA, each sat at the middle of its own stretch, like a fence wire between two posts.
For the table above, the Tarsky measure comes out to -26.6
